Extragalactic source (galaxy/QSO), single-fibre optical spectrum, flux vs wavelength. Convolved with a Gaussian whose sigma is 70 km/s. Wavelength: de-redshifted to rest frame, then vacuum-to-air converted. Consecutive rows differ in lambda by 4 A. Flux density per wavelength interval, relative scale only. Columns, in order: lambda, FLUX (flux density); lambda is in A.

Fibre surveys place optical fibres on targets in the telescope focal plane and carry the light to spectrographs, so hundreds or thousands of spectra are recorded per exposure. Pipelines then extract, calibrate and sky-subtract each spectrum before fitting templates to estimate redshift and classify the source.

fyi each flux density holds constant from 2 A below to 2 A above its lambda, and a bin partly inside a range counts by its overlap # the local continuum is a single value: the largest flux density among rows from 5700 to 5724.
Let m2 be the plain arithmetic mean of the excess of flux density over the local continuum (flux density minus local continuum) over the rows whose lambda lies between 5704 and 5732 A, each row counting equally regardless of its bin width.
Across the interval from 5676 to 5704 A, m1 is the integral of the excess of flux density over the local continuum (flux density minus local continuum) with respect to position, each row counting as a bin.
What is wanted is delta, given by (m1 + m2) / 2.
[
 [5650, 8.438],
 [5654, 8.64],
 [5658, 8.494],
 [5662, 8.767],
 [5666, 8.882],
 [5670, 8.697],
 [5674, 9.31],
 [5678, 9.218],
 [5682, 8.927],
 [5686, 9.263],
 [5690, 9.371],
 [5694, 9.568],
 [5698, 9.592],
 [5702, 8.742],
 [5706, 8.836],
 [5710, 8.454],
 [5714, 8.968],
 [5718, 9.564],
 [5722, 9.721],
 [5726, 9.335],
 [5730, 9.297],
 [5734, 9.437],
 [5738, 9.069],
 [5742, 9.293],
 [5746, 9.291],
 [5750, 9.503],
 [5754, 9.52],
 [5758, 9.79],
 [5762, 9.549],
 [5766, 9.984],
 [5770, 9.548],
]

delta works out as -7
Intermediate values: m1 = -13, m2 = -0.55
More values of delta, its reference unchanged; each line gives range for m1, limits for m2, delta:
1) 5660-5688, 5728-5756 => -10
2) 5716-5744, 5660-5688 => -5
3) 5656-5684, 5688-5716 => -12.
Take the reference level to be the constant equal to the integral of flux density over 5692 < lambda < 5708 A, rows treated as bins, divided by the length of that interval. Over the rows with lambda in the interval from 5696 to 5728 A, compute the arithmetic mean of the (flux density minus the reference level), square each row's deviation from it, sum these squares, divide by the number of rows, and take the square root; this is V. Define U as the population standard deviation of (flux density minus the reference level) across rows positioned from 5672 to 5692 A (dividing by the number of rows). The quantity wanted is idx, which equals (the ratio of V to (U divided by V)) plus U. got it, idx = 1.38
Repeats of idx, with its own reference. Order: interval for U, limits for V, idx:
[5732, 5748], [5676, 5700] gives 0.52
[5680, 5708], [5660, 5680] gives 0.51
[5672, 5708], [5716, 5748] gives 0.41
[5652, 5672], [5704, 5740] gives 1.20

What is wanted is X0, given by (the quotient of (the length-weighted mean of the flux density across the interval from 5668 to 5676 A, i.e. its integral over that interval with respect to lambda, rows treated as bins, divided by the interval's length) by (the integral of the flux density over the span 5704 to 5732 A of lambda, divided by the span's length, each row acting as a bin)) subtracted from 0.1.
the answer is -0.882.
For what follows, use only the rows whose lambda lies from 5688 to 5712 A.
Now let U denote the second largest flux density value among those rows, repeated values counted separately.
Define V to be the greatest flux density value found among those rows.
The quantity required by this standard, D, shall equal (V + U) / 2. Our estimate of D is 9.6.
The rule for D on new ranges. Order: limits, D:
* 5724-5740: 9.4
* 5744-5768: 9.9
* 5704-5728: 9.6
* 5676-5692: 9.3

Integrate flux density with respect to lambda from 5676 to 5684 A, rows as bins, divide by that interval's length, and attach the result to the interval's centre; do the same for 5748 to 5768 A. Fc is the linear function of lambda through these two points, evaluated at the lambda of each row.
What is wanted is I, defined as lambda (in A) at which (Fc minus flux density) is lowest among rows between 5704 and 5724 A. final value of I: 5722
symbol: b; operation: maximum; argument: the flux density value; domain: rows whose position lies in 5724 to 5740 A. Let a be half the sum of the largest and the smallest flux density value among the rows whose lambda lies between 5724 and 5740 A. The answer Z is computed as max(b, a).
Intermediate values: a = 9.3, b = 9.437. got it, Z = 9.44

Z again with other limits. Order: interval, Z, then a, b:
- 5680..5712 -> 9.59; 9.0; 9.592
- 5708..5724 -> 9.72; 9.1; 9.721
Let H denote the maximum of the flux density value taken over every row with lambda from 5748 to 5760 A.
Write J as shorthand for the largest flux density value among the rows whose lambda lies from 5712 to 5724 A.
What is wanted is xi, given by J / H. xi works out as 0.99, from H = 9.79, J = 9.721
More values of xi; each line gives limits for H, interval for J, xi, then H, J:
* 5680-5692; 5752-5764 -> 1.04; 9.371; 9.79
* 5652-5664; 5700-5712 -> 1.01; 8.767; 8.836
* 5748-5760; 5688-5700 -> 0.98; 9.79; 9.592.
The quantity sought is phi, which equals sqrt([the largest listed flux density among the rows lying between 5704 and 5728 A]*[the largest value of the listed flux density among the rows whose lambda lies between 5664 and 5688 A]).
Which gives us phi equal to 9.5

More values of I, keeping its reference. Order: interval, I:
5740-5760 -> 5758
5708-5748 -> 5722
